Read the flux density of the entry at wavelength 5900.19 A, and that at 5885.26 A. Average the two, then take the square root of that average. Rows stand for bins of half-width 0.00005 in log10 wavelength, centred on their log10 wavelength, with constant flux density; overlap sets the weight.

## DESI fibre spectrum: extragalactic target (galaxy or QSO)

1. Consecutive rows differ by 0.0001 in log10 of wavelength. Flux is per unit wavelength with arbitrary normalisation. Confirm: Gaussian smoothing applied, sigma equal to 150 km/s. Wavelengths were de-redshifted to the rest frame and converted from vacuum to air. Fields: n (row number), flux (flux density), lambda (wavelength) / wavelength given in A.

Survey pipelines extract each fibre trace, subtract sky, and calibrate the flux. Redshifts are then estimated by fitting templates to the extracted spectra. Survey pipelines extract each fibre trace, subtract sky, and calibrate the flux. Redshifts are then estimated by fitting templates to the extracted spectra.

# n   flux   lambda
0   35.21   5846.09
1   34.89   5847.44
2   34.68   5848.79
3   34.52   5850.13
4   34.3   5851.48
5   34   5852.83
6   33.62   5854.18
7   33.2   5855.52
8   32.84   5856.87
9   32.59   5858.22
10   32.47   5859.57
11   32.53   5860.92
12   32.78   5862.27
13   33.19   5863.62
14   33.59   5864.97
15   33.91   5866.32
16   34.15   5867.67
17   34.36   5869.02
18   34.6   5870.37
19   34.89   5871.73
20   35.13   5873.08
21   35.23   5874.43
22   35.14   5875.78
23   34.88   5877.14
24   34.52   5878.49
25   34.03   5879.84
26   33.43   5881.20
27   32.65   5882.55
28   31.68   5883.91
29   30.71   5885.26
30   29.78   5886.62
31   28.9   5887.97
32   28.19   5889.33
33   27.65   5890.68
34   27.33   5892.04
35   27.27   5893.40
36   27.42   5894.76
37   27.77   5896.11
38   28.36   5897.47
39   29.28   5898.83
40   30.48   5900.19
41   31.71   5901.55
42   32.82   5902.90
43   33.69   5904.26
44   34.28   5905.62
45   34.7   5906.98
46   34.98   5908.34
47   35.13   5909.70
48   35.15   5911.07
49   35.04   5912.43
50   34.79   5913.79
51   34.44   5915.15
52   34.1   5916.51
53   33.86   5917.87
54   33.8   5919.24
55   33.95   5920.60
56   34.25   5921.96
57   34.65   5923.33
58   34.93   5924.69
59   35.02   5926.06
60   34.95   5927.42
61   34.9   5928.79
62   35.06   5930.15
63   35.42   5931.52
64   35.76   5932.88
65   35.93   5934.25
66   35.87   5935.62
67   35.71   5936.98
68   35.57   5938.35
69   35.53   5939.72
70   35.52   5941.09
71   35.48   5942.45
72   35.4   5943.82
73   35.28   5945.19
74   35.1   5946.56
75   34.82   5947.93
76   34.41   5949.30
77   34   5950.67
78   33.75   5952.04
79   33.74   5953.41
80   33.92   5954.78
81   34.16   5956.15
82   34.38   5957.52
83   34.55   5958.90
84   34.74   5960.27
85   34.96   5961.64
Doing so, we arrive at 5.53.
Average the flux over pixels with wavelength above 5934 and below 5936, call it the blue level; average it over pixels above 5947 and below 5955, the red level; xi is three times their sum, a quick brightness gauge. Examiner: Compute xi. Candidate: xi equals 210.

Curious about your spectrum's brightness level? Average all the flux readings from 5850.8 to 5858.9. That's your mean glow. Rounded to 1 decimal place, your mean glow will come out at 33.4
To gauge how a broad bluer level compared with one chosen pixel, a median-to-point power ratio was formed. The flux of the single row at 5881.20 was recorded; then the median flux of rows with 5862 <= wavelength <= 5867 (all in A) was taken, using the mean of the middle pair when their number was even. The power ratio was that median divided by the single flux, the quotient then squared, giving 1.0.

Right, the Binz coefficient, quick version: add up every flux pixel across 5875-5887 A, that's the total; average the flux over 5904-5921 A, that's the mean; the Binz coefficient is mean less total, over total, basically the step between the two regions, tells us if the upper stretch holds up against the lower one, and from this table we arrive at -0.88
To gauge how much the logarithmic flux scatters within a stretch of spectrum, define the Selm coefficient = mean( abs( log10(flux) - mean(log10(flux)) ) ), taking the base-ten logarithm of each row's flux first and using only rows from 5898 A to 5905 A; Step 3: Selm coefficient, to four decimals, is 0.0190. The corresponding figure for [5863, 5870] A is 0.0046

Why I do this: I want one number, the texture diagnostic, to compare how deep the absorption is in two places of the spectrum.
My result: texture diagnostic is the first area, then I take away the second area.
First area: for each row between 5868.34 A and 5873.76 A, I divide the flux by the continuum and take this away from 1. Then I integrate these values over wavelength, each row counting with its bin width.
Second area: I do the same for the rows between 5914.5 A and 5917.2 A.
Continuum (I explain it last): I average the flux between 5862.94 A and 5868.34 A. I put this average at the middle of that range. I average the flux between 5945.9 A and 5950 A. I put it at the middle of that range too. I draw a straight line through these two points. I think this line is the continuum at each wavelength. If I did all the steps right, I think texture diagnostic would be -0.2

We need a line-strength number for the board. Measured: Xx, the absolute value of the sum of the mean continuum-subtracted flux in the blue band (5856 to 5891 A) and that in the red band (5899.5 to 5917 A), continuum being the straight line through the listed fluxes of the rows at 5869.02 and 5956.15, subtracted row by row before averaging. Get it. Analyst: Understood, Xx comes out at 1.8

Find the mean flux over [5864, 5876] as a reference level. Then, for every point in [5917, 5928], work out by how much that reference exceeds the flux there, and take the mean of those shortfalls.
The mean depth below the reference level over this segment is 0.1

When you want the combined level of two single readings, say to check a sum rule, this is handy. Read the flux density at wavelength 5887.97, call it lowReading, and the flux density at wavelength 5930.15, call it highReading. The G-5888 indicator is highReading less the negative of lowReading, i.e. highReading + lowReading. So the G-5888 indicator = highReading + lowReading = 64.0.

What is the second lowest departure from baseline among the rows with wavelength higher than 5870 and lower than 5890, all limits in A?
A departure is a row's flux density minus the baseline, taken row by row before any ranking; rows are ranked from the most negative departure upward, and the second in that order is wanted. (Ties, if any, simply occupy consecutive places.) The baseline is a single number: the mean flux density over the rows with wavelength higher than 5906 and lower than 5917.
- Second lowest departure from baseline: -5.9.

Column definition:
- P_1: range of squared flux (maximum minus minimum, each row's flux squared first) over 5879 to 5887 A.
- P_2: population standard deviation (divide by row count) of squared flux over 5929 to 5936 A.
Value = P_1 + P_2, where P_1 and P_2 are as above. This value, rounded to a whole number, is 294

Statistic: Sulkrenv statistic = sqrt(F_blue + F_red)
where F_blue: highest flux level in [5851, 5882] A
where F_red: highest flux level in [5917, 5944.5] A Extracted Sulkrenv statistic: 8.436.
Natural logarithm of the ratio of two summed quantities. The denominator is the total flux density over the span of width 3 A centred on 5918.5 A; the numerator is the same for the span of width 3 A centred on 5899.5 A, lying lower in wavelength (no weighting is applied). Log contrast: -0.12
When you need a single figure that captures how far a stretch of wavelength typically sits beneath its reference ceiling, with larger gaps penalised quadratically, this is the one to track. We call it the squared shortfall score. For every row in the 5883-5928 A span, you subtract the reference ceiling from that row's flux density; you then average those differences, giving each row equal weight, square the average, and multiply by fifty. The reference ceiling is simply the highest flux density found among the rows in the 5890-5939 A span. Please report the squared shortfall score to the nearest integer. 713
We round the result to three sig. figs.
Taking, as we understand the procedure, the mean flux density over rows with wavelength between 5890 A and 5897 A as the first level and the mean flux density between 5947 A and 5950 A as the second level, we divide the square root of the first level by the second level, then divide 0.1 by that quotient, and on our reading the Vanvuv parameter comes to 0.660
